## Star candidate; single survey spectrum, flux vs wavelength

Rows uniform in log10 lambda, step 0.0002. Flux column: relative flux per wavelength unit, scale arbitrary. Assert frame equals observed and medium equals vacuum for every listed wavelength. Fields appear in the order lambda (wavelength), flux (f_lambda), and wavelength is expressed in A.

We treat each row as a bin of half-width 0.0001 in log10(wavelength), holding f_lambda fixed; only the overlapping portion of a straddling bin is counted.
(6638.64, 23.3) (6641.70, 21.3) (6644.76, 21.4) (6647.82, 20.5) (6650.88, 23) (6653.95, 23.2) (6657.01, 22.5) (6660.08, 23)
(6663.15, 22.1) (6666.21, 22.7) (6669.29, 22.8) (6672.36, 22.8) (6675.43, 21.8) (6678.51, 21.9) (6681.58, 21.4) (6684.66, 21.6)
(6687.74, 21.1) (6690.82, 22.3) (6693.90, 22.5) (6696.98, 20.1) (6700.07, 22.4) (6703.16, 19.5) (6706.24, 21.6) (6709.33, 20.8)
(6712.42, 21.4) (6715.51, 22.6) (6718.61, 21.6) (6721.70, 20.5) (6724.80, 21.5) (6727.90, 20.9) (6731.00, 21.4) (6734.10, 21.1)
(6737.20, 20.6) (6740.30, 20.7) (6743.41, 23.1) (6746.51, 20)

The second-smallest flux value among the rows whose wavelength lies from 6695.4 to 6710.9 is 20.1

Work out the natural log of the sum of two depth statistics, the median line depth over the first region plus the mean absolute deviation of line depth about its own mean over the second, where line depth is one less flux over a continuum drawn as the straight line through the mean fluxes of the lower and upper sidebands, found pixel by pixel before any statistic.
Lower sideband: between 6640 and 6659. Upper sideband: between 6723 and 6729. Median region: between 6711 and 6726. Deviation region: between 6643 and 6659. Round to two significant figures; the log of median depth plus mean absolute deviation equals -3.5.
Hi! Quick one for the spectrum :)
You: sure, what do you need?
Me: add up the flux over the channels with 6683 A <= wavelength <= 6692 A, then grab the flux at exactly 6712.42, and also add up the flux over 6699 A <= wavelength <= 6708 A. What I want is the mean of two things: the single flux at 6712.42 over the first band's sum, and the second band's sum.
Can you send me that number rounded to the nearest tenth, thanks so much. 31.9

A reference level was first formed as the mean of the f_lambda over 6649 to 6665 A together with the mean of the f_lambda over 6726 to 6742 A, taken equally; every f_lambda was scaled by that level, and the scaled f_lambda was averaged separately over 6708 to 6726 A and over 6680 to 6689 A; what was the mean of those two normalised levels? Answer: 0.98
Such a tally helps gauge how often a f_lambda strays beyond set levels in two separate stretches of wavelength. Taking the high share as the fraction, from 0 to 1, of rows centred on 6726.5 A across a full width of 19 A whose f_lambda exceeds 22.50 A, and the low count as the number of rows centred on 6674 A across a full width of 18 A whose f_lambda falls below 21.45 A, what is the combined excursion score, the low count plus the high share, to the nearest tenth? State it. 1.0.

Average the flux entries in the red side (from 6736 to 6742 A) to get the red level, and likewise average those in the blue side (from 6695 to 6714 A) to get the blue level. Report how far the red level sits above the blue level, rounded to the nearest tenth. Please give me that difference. -0.3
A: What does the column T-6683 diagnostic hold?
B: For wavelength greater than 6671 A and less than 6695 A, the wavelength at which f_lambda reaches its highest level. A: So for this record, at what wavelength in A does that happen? 6672.36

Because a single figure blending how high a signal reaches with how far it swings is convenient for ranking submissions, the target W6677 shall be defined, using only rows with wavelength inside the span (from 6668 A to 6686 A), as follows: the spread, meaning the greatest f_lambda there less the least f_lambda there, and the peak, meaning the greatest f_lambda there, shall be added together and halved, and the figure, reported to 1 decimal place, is 12.1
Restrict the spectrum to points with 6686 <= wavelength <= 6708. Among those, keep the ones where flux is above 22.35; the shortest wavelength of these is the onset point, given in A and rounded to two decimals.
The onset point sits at 6693.90 A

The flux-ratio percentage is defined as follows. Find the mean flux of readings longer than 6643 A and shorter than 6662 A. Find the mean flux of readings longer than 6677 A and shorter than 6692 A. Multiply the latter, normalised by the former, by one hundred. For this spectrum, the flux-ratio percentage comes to 97.3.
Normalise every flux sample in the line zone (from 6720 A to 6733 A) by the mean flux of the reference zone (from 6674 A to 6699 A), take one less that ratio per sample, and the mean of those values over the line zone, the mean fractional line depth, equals 0.02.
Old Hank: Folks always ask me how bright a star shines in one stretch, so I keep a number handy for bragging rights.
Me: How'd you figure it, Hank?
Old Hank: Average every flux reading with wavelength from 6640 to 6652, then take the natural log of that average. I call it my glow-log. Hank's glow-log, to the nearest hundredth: 3.07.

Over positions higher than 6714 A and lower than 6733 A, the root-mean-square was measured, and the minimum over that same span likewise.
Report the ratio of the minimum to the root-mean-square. 0.957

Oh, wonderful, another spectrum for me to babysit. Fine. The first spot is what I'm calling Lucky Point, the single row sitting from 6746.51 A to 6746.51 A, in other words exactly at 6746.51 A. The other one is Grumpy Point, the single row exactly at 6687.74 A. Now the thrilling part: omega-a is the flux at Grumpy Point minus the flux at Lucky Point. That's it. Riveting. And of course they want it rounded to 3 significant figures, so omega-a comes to 1.10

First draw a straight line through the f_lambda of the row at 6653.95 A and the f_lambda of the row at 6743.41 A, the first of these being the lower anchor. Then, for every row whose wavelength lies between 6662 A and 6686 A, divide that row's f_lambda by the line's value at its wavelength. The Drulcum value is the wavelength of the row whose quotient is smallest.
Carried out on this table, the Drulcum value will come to 6681.58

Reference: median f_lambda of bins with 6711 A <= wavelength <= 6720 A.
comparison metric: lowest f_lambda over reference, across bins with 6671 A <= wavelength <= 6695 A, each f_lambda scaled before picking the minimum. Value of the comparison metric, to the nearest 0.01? 0.98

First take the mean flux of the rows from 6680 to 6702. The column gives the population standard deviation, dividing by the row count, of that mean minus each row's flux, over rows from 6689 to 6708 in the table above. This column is 1.2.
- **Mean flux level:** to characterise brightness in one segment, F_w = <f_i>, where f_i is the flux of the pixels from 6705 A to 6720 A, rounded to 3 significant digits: 21.6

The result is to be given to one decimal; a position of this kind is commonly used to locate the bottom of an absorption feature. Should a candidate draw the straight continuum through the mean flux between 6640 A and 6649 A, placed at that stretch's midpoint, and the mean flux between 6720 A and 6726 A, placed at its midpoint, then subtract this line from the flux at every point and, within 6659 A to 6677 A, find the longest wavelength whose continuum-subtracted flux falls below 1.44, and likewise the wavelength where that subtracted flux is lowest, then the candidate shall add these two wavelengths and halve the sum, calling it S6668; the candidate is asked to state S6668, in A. 6675.4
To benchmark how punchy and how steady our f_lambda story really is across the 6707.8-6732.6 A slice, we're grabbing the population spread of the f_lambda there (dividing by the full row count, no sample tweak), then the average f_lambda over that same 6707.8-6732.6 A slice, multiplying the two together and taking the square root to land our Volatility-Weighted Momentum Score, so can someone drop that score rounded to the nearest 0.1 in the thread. 3.6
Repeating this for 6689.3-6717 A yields 4.8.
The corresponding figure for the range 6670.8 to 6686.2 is 3.2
